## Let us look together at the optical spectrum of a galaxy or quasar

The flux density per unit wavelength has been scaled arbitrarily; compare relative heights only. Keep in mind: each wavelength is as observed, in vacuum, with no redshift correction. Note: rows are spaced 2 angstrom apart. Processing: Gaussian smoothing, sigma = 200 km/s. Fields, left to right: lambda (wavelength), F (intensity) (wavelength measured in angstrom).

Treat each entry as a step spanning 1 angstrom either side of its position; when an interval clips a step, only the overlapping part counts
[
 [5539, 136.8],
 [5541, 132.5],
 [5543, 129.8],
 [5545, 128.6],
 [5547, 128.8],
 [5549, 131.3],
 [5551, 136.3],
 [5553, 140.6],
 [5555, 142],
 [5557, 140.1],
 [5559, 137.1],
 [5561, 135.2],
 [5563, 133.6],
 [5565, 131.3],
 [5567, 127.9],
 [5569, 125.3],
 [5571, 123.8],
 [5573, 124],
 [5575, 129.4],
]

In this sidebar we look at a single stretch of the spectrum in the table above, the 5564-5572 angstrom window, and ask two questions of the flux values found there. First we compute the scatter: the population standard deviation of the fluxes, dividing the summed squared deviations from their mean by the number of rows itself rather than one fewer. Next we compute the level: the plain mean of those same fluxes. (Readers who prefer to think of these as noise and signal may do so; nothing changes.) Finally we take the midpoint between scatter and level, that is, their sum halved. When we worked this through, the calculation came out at 65.0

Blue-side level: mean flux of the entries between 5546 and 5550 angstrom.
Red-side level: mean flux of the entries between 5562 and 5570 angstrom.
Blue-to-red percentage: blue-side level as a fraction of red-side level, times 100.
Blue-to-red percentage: 100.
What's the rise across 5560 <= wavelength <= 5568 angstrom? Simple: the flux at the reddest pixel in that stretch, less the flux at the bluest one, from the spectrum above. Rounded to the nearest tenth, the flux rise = -7.3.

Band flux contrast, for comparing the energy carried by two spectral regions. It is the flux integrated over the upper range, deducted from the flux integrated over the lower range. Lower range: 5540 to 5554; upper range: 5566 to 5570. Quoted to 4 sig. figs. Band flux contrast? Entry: 1349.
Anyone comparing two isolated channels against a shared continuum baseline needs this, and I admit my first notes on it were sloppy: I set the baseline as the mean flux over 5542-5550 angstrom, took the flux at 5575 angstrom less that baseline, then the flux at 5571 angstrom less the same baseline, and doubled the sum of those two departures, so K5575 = -12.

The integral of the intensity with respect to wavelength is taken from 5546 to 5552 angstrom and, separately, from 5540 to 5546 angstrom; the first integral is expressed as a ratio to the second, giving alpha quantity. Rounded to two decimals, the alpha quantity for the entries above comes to 1.01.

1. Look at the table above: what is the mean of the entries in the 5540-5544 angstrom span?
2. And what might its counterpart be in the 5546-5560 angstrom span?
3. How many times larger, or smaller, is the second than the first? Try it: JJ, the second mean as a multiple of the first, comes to 1.04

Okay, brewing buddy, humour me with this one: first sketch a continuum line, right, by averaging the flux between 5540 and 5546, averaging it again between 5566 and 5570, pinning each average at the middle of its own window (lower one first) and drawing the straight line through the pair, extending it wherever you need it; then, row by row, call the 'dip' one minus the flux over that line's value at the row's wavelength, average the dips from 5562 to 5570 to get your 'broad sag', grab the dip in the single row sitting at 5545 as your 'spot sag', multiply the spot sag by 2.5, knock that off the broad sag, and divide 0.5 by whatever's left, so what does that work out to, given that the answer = -10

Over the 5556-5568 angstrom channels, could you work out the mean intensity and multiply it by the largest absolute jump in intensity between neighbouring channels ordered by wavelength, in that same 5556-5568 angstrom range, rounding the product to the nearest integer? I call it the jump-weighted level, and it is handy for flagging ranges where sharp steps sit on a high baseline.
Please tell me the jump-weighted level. 456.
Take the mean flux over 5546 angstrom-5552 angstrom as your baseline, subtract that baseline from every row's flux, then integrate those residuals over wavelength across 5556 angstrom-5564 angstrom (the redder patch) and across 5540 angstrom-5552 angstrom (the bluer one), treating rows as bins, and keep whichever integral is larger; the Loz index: 35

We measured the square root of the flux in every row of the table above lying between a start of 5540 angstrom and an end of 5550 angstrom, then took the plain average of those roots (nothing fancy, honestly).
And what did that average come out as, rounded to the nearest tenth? 11.4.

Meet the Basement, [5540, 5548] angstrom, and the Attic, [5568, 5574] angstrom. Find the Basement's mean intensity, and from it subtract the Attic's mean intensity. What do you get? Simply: 5.6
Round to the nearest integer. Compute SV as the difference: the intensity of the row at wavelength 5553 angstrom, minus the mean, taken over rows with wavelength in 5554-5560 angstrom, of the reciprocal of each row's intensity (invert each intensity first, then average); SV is 141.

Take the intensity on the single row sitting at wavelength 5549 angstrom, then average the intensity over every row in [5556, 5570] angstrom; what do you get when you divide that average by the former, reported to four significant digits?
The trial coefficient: 1.012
